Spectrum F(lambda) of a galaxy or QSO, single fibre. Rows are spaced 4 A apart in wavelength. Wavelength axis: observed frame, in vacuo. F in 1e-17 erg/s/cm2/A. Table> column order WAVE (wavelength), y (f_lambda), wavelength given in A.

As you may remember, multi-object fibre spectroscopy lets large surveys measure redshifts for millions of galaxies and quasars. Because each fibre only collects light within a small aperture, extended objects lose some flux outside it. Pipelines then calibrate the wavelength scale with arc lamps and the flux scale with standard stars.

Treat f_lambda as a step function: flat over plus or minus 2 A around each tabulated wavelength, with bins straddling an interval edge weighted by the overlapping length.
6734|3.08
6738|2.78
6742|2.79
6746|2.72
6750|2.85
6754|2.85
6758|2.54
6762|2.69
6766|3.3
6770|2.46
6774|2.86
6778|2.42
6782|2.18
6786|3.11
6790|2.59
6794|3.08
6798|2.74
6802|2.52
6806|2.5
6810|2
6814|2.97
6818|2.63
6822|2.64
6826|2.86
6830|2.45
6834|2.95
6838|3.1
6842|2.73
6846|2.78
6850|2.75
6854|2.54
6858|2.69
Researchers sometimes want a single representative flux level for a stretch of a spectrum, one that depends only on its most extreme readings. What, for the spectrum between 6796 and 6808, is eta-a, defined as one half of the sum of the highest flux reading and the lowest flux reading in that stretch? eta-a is 2.62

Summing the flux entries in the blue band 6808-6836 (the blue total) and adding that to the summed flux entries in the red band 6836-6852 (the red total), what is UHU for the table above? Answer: 30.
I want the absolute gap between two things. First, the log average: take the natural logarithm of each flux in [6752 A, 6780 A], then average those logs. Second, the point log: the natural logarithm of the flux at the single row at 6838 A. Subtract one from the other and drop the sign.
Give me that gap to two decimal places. 0.13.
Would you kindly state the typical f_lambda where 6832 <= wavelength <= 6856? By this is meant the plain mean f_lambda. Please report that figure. 2.81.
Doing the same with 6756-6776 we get 2.77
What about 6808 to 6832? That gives 2.59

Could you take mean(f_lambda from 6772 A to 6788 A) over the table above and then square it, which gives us 7.0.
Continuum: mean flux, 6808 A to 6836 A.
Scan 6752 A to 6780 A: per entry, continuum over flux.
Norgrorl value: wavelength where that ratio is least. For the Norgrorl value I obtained 6766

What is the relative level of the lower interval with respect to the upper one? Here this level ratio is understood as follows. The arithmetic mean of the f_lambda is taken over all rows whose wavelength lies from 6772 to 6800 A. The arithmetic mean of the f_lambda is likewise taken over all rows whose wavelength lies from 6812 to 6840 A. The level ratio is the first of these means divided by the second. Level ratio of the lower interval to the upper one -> 0.968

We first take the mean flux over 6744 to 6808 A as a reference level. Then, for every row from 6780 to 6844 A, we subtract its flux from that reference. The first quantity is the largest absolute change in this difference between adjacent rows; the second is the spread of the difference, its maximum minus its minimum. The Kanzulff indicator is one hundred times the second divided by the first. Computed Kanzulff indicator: 114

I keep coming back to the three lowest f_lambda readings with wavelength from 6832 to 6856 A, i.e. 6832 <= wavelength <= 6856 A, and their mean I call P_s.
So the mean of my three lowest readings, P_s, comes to 2.67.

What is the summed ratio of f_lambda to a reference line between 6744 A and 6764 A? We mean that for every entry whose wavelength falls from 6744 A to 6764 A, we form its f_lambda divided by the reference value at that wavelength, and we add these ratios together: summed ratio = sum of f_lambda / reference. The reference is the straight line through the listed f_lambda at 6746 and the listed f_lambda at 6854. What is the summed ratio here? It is 5.04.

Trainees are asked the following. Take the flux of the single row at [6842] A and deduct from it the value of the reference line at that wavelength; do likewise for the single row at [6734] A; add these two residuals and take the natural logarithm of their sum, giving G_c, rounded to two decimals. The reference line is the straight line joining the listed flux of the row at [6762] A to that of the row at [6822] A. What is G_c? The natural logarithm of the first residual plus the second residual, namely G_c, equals -0.75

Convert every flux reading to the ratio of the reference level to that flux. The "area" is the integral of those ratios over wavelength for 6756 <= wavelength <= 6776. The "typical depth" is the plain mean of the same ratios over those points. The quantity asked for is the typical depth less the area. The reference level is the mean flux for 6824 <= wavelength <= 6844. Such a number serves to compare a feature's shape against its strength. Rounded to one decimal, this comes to -19.5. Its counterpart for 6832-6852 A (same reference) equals -18.8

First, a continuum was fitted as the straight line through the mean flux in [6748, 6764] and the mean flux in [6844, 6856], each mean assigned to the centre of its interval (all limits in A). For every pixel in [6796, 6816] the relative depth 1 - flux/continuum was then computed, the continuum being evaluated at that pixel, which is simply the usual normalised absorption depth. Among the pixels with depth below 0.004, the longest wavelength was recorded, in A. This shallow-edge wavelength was 6814 A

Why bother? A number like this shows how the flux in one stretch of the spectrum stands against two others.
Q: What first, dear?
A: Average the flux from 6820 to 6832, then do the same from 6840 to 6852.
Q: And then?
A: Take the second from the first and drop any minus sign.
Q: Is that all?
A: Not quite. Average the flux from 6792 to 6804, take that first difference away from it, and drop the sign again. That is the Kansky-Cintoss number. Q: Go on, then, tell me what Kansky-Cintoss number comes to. 2.68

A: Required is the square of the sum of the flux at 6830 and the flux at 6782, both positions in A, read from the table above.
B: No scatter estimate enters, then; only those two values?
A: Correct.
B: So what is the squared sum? 21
